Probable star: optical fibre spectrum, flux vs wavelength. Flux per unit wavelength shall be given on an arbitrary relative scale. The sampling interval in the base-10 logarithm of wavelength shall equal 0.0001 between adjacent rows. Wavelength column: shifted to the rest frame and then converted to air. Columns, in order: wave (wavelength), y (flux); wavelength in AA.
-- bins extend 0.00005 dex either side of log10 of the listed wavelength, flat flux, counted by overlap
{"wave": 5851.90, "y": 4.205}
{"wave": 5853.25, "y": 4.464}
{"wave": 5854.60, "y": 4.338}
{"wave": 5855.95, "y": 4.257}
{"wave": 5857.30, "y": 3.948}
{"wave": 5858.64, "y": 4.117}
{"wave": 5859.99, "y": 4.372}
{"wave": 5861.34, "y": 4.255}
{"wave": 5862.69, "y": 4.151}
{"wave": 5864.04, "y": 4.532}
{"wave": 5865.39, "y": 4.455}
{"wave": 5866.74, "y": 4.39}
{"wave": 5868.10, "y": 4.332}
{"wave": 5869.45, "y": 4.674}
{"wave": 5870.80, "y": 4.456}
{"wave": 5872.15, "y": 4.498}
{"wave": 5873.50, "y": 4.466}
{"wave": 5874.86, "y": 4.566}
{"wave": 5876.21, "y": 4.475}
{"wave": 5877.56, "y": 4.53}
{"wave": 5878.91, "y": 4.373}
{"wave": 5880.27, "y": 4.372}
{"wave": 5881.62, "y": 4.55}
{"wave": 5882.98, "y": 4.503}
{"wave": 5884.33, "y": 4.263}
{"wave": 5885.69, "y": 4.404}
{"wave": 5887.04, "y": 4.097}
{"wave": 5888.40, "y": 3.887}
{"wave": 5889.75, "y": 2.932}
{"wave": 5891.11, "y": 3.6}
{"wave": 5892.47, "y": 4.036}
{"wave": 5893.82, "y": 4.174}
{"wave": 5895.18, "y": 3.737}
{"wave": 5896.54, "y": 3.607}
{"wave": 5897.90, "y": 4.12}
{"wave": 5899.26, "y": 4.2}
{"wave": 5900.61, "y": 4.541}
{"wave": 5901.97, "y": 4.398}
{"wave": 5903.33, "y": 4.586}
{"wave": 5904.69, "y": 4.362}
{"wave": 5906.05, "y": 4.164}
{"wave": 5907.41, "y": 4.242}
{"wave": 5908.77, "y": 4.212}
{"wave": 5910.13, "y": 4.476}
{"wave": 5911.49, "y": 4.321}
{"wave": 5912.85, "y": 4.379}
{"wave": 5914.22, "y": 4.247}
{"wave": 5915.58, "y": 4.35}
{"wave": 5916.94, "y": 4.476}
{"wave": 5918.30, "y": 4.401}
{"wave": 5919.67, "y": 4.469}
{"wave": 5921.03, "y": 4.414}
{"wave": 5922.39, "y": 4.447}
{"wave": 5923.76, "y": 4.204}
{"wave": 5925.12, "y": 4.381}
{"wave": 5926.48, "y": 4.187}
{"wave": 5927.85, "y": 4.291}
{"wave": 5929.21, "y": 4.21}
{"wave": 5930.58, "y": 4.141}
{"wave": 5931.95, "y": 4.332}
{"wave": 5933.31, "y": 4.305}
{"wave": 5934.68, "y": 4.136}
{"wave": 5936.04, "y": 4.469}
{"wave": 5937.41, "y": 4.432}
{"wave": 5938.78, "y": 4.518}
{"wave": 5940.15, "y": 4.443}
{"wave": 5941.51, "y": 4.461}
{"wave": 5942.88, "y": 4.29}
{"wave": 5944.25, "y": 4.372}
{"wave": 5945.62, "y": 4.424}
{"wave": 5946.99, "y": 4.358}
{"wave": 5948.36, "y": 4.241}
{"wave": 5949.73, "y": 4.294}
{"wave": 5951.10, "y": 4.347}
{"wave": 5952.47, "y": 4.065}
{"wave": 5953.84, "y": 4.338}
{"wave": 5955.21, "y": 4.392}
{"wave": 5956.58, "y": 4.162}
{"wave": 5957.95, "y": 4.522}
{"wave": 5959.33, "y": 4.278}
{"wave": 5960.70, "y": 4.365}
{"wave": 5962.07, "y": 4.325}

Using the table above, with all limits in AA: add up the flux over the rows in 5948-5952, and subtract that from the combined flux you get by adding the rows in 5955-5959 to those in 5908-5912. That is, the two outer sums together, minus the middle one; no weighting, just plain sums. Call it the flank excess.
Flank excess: 13.2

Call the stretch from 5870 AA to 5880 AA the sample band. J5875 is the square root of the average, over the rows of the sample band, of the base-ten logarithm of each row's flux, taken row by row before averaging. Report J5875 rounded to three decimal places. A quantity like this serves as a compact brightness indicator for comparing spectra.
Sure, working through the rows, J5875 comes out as 0.807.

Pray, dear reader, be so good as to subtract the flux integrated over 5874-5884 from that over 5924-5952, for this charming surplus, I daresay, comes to 76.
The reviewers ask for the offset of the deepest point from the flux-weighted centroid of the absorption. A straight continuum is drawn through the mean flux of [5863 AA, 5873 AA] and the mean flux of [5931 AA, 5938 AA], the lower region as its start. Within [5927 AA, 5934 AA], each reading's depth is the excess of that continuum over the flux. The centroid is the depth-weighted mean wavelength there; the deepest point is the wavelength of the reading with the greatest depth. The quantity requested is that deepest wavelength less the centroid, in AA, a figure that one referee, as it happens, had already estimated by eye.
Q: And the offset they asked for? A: 0.6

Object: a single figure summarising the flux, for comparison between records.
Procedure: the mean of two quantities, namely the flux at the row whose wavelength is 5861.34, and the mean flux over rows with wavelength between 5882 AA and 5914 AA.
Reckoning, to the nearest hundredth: 4.20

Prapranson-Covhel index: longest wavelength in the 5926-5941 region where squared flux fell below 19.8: 5940.15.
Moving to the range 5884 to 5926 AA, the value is 5925.12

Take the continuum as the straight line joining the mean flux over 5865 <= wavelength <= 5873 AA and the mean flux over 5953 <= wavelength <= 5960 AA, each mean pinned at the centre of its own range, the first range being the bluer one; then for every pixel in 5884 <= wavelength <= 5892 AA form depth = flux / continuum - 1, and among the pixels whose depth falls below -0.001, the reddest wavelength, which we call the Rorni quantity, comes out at 5891.11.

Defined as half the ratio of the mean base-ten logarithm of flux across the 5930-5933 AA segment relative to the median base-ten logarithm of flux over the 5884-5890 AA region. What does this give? 0.51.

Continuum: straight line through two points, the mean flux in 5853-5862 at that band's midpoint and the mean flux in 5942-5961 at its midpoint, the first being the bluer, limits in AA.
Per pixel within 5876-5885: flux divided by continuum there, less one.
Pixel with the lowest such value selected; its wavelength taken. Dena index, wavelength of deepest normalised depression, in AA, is 5884.33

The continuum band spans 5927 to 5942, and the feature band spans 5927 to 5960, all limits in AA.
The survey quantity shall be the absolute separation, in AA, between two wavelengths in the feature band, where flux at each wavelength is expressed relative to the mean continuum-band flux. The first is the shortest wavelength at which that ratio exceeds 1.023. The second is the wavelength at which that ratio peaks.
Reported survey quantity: 21.9 AA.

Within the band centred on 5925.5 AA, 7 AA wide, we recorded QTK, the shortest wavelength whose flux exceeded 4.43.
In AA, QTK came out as 5922.39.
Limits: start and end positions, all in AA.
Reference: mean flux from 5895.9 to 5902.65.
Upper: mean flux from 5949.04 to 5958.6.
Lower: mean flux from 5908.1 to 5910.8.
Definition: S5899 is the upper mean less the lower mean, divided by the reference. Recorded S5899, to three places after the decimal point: -0.010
